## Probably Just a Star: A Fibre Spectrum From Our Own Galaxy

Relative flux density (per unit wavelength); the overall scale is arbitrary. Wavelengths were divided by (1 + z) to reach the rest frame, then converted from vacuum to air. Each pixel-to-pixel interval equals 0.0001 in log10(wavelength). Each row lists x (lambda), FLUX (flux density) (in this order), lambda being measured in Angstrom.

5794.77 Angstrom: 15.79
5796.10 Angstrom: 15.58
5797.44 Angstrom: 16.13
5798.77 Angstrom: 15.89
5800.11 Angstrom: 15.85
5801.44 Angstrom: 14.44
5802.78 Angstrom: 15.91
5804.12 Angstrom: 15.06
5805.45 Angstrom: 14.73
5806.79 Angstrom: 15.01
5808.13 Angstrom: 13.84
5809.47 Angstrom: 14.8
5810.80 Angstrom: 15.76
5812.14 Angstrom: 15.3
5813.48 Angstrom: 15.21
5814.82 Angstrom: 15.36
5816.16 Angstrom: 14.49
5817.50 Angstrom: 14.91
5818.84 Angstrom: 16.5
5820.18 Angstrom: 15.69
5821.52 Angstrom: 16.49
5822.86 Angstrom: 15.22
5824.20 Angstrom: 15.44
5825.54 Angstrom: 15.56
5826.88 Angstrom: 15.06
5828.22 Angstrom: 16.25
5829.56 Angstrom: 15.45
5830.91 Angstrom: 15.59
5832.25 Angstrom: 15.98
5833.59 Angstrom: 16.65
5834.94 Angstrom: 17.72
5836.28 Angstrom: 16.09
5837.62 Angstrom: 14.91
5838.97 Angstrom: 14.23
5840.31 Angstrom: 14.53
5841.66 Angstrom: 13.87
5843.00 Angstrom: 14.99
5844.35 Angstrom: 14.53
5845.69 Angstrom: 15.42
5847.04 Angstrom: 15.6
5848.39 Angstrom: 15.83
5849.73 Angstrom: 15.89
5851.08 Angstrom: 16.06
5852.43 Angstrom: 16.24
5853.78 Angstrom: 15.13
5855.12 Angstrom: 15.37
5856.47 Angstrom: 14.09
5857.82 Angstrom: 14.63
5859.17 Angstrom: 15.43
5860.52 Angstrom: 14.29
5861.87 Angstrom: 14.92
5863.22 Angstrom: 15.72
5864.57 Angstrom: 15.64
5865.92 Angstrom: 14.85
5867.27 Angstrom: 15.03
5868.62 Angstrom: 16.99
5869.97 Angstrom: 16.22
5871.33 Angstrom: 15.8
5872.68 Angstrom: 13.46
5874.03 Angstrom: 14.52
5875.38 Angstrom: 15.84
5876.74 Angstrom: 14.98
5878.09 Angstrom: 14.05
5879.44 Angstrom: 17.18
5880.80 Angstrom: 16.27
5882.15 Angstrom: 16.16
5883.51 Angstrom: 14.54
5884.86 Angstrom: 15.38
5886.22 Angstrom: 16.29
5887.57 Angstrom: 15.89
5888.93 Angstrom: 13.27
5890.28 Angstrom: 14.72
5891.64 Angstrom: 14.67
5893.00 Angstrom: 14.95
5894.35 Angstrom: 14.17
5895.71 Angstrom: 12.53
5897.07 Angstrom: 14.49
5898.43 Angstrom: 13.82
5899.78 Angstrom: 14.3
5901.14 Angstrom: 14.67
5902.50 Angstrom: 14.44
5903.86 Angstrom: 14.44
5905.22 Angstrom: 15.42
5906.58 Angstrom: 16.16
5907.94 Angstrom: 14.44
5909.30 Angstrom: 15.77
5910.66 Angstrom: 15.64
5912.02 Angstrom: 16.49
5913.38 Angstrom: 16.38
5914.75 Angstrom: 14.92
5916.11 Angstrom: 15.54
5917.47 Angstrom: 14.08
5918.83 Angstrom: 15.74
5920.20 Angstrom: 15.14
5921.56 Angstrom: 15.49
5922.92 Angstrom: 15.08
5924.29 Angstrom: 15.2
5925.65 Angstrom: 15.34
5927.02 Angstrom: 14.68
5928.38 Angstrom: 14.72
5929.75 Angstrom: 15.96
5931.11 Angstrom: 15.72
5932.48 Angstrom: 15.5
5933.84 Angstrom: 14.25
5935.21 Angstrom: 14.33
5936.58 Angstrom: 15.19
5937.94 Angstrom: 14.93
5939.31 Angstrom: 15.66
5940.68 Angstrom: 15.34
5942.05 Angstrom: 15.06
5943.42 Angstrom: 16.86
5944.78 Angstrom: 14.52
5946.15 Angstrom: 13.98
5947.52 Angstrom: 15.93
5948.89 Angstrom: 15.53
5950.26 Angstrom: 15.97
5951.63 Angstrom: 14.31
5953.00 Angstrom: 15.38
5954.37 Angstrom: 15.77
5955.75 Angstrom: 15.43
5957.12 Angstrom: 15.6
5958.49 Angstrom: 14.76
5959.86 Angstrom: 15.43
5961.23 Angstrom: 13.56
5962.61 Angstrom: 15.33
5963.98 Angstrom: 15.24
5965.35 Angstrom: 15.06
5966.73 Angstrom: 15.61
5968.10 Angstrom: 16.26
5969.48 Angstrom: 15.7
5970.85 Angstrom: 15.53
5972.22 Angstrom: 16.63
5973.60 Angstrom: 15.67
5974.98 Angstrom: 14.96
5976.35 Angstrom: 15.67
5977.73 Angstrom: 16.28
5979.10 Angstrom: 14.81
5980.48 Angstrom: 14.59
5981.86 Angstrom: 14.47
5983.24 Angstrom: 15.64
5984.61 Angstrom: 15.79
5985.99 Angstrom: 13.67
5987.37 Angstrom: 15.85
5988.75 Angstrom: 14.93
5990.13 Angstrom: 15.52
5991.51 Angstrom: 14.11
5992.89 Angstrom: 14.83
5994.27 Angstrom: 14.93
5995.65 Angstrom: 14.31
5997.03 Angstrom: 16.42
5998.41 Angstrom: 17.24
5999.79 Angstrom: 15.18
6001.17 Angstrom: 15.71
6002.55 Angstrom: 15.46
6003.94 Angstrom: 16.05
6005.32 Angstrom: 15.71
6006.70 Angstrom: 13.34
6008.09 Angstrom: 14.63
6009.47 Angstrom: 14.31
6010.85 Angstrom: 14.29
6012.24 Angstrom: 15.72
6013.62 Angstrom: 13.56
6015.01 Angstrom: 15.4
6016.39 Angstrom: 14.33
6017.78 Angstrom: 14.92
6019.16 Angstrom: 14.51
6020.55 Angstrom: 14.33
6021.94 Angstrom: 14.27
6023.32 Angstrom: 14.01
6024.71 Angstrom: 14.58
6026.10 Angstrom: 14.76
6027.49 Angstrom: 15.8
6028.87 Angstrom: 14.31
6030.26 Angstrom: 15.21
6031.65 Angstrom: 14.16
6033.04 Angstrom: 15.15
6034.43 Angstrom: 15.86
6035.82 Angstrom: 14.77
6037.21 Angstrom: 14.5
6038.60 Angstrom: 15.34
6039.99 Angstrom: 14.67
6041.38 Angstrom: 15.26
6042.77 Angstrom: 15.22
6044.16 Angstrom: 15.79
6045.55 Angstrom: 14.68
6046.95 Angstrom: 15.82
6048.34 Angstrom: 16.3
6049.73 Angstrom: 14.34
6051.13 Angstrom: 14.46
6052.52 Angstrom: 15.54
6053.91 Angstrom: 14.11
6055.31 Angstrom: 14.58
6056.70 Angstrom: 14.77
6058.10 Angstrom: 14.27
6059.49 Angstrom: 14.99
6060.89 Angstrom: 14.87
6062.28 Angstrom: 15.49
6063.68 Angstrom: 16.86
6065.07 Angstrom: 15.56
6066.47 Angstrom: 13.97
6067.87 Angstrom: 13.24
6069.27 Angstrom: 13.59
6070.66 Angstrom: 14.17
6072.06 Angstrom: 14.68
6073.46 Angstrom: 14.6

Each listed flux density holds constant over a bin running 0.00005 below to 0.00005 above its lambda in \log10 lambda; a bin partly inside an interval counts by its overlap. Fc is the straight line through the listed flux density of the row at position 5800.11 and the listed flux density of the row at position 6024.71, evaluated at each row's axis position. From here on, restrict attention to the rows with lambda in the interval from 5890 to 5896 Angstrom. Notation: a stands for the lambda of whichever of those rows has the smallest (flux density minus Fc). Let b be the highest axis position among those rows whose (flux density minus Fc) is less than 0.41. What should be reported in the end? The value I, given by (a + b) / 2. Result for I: 5895.7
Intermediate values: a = 5895.71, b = 5895.71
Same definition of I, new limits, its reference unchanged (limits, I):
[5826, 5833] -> 5829.6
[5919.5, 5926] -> 5924.3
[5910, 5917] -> 5915.4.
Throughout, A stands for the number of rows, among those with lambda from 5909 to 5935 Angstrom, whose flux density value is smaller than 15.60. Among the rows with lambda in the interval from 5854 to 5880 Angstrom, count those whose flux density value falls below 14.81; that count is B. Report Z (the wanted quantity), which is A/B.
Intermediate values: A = 12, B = 6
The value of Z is 2.0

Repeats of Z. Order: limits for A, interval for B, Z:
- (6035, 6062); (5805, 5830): 4.0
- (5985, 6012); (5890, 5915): 1.2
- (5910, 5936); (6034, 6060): 1.3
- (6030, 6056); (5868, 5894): 2.1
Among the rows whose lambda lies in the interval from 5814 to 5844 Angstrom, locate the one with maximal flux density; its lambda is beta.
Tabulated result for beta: 5834.94 Angstrom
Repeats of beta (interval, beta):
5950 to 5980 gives 5972.22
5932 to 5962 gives 5943.42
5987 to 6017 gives 5998.41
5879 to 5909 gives 5879.44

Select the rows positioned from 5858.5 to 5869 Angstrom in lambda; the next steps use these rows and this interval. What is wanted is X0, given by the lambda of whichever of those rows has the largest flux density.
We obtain 5868.62 Angstrom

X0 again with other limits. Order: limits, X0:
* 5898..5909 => 5906.58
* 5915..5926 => 5918.83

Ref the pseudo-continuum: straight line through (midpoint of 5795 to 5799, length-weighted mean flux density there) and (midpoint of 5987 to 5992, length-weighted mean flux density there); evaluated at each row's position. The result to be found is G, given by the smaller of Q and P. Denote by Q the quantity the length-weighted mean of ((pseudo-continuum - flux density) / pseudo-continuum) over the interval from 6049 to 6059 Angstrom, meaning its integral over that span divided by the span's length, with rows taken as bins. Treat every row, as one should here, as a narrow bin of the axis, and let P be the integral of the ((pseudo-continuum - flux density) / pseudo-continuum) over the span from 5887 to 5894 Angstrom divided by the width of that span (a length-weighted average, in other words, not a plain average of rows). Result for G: 0.015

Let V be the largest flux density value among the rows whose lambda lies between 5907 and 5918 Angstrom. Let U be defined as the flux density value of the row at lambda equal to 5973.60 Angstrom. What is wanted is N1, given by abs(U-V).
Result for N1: 0.8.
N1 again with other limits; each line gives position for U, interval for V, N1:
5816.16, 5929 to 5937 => 1.5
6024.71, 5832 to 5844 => 3.1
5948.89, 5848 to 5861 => 0.7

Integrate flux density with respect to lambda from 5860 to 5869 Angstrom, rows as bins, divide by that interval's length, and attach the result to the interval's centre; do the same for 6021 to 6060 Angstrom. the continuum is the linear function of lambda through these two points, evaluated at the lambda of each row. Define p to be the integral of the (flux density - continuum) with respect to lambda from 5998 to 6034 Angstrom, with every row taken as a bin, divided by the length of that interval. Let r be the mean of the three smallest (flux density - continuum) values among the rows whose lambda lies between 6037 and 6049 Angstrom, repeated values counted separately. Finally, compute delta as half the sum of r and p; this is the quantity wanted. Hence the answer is -0.19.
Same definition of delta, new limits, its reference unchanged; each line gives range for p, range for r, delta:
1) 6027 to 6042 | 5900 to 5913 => -0.36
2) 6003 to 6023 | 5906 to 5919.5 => -0.51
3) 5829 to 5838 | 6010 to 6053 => -0.16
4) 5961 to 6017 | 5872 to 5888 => -0.56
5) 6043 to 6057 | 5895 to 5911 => -0.76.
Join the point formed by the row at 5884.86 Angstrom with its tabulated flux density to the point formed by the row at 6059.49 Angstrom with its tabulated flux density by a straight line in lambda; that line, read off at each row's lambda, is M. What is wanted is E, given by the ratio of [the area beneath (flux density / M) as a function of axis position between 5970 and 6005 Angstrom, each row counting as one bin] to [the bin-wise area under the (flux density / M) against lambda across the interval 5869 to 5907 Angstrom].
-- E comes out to 1.0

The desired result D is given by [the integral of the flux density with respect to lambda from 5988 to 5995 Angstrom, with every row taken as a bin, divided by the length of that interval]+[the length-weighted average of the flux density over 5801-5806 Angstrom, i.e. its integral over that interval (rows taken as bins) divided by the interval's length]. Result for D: 29.9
